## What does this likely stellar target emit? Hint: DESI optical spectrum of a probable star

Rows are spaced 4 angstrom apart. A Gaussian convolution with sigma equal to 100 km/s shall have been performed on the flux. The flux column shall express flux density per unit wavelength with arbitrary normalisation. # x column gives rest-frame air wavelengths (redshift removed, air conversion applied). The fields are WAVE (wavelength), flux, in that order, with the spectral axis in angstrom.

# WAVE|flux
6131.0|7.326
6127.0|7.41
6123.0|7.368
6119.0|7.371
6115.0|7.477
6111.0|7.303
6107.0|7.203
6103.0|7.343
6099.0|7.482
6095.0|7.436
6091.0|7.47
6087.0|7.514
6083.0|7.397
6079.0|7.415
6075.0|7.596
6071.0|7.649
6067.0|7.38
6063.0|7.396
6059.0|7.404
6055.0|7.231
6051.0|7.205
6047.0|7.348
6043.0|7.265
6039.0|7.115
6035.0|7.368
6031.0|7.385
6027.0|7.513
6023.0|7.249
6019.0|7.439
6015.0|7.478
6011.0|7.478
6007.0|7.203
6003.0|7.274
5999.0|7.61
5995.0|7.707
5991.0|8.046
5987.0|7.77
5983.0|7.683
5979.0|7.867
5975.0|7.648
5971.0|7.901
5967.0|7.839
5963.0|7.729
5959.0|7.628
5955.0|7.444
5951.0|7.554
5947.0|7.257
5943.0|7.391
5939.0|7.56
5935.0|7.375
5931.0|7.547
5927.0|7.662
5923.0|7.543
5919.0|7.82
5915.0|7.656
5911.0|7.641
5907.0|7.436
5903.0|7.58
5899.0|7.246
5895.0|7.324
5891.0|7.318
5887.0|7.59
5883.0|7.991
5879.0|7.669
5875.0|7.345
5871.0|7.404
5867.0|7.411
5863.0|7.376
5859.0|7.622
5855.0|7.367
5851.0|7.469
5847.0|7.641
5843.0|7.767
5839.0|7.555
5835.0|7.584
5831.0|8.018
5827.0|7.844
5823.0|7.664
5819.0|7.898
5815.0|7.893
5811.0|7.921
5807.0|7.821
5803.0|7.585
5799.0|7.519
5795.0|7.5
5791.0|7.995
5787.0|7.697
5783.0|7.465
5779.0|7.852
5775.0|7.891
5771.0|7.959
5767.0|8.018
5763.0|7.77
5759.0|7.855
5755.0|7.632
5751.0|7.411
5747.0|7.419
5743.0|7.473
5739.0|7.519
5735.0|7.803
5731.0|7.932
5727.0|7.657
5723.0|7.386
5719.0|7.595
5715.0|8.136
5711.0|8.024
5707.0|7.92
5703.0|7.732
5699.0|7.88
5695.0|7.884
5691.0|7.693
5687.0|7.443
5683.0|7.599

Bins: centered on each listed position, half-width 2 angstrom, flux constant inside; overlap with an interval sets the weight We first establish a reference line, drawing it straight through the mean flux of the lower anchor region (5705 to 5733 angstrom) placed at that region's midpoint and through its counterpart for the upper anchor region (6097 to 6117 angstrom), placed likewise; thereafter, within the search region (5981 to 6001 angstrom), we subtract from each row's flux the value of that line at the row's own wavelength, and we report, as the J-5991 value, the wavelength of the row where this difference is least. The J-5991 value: 5999.0 angstrom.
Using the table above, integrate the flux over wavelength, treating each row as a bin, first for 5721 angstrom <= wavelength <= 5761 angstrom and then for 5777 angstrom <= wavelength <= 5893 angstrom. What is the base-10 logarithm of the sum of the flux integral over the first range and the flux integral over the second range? 3.08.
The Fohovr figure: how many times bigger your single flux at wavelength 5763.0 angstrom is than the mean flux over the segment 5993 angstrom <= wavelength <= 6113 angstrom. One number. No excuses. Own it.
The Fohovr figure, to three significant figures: 1.05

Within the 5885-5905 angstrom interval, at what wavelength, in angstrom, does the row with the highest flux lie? 5887.0 angstrom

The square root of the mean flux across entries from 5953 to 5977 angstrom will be 2.77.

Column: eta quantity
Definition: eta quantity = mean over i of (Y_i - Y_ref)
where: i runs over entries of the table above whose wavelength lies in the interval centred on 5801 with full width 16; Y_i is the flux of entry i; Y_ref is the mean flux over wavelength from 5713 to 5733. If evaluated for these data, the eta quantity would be -0.13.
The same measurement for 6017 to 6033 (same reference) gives -0.34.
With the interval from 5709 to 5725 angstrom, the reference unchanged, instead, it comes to 0.04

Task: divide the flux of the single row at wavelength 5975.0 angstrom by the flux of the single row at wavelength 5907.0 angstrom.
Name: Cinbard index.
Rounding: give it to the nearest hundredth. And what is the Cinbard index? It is 1.03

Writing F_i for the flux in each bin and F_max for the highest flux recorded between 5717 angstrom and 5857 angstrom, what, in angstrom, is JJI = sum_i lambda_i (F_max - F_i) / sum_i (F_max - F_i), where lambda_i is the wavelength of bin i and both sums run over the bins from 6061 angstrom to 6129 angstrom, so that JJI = 6096.4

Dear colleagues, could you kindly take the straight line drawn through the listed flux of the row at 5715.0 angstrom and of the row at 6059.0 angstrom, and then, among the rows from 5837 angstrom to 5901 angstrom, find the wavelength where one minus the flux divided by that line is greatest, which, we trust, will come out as 5899.0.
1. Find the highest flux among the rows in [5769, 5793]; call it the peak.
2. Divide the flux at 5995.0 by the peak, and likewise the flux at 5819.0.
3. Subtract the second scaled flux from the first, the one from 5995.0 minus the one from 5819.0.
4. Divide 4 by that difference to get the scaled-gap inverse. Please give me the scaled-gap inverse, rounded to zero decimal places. -167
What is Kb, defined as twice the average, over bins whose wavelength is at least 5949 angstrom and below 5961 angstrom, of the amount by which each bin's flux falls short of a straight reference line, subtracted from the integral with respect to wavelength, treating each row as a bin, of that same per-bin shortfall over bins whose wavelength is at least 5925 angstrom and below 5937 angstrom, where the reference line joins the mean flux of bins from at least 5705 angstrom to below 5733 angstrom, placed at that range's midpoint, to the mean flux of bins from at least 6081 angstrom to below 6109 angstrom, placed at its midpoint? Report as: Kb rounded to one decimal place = 0.6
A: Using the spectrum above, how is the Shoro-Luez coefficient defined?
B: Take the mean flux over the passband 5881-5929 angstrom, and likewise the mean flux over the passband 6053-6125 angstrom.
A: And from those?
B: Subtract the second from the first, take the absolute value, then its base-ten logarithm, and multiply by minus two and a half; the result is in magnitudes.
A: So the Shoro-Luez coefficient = 2.03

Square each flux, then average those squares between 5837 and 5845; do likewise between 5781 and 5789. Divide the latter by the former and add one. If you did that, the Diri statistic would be 1.98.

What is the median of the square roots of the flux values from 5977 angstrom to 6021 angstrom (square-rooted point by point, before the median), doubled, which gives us 5.52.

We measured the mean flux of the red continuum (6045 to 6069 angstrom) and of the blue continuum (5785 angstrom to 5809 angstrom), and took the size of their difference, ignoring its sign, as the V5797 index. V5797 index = 0.36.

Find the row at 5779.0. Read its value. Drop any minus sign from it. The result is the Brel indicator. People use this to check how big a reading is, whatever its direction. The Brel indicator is 7.85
